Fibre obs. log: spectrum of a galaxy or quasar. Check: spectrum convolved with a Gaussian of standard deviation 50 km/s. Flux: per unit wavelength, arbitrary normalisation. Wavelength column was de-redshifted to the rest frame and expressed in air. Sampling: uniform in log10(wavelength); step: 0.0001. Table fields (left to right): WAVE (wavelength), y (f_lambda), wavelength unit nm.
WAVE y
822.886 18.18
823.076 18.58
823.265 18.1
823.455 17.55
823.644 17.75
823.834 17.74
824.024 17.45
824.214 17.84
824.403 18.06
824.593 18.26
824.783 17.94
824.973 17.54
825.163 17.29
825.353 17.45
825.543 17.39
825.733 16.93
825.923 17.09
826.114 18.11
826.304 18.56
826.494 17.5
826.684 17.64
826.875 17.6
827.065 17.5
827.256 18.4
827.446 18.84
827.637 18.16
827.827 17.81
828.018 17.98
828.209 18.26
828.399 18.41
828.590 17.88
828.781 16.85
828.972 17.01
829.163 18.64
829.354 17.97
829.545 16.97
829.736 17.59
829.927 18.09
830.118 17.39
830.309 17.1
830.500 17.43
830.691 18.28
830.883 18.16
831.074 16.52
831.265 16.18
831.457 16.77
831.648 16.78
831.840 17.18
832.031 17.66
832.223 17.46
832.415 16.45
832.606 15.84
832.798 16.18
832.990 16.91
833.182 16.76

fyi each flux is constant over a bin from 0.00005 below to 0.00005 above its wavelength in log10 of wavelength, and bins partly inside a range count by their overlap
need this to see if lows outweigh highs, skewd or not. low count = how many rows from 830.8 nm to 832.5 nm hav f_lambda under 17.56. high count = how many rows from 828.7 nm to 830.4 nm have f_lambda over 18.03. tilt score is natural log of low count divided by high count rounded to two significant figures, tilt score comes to 1.3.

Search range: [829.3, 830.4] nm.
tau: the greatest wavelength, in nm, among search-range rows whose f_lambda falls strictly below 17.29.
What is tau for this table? 830.309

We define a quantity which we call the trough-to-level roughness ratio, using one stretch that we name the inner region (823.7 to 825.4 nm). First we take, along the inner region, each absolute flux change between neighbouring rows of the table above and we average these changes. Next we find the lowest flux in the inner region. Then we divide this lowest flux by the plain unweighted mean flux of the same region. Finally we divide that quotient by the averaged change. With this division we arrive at 3.5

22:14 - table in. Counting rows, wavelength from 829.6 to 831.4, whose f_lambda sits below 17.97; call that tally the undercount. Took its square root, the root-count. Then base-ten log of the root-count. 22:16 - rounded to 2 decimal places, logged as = 0.39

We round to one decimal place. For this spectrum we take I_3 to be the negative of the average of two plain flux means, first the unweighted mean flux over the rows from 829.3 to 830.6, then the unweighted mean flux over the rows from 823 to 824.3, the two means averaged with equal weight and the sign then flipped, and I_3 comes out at -17.7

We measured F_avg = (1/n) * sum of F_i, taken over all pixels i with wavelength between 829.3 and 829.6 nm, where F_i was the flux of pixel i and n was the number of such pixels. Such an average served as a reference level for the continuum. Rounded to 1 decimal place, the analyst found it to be 17.5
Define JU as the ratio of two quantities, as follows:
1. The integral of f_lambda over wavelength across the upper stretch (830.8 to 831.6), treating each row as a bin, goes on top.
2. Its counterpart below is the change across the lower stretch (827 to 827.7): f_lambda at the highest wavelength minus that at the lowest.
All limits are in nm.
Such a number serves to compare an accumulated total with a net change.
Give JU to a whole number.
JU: 20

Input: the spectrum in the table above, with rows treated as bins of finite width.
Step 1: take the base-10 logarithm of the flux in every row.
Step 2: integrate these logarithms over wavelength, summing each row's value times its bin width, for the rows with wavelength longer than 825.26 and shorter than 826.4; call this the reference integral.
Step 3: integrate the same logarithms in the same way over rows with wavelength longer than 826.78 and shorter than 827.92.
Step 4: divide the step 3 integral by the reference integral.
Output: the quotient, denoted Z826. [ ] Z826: 1.01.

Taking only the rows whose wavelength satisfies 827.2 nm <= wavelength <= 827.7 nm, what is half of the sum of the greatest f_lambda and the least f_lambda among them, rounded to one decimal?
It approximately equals 18.5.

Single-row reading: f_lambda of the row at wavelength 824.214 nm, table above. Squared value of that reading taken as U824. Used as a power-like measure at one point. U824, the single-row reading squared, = 318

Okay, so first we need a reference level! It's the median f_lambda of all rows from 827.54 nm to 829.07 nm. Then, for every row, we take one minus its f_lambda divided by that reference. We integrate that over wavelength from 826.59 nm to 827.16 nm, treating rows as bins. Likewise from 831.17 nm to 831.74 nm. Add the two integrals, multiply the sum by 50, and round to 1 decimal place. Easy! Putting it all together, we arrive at 2.7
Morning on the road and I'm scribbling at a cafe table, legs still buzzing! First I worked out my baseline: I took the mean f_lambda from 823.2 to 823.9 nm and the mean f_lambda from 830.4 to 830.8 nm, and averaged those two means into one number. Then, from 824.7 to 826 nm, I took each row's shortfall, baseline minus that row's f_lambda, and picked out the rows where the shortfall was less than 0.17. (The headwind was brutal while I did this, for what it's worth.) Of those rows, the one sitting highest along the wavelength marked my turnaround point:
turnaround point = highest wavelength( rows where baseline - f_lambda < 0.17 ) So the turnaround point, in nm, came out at 824.783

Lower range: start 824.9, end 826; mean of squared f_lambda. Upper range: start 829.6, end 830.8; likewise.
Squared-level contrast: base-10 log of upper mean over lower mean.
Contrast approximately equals 0.018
